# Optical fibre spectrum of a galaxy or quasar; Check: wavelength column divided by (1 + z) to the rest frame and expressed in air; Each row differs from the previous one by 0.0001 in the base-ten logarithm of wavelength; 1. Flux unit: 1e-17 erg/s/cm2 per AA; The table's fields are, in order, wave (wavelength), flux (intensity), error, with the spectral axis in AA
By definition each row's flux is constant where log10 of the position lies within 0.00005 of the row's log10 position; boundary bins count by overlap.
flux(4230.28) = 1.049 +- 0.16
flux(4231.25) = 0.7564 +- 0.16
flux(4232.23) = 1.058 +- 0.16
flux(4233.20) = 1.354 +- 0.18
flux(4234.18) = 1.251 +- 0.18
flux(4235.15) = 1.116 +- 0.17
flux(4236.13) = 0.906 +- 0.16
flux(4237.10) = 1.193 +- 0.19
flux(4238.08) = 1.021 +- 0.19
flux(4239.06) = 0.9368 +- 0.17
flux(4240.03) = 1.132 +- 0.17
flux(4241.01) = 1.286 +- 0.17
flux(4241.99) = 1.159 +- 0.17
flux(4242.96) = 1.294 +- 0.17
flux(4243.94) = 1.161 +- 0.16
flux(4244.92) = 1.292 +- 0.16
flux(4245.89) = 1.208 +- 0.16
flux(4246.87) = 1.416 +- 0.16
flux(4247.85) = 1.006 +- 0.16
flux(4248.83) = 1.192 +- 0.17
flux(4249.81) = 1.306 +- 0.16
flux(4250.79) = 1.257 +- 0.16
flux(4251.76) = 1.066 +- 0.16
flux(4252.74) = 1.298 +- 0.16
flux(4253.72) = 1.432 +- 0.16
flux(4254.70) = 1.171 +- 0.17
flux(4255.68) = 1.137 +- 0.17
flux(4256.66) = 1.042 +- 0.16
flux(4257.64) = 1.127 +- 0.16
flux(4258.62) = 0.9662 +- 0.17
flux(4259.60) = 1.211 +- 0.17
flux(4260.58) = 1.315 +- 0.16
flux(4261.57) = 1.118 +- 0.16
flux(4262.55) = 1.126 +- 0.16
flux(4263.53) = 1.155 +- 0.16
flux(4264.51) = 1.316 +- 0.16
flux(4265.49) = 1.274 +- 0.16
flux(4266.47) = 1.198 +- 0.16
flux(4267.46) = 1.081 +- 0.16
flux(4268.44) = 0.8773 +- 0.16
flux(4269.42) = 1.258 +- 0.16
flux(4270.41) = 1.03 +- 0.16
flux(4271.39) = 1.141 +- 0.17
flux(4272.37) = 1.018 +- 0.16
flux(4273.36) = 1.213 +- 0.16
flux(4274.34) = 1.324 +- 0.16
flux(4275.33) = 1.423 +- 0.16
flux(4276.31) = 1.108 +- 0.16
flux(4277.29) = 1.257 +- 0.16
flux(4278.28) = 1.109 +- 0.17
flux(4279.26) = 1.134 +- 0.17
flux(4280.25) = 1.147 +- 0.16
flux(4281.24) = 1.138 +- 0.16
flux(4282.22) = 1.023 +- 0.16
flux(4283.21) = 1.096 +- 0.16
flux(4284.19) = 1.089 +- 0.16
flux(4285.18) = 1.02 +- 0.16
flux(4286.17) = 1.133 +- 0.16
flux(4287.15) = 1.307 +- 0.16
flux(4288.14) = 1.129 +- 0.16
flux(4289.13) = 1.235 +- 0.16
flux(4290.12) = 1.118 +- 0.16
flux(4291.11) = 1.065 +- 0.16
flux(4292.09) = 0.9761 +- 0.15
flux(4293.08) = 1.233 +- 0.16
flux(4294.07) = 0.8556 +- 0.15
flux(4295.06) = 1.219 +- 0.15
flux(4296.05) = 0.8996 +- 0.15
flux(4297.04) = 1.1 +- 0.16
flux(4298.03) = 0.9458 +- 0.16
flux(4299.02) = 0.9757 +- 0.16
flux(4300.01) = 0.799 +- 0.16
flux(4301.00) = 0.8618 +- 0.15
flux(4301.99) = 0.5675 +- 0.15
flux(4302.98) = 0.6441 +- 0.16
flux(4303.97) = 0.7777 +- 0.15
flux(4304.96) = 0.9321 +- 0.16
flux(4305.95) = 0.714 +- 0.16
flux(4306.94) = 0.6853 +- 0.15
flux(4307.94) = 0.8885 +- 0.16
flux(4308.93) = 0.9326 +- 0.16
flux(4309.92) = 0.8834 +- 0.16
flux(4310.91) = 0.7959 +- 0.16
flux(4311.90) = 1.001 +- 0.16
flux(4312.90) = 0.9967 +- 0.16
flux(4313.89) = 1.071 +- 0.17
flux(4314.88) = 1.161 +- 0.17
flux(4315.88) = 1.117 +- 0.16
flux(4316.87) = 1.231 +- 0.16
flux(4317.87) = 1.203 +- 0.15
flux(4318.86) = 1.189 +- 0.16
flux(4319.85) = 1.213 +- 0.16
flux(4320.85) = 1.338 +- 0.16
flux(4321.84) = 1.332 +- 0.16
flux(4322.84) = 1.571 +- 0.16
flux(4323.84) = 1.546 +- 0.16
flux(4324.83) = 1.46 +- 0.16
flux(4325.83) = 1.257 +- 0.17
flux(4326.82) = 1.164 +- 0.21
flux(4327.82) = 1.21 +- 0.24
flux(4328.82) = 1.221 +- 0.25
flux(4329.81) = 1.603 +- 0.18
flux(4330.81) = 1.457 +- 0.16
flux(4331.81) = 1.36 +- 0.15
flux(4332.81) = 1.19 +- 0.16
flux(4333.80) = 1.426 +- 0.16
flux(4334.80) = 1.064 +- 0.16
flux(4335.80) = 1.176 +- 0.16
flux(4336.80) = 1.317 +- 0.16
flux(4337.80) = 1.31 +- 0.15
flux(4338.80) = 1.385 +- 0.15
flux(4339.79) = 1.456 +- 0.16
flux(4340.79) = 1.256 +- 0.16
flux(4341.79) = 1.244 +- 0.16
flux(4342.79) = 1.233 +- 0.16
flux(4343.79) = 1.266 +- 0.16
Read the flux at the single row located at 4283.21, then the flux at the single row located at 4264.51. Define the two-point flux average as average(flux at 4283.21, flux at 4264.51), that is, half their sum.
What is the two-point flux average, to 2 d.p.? 1.21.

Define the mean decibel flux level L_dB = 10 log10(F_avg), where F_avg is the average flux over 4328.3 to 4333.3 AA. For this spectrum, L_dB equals 1.4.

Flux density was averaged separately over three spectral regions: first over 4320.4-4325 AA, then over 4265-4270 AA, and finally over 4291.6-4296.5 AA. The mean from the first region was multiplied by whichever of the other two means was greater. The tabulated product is 1.65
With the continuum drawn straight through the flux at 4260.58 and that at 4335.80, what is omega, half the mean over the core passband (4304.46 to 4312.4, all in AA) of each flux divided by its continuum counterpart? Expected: 0.35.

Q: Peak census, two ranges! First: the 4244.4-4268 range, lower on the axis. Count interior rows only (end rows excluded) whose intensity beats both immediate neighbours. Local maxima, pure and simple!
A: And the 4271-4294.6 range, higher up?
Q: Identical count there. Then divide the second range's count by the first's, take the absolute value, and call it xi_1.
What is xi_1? 1.2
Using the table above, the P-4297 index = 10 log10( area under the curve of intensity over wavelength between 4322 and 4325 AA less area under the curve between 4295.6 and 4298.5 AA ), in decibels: 2.2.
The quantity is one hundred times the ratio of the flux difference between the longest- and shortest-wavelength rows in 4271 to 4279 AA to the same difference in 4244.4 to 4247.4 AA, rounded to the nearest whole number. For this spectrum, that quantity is -26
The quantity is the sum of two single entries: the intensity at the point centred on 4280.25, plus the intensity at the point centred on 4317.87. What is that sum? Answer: 2.35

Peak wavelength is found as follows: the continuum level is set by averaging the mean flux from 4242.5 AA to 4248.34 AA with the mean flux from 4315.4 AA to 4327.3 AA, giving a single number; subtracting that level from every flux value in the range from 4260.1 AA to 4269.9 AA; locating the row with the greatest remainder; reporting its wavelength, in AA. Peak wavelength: 4264.51 AA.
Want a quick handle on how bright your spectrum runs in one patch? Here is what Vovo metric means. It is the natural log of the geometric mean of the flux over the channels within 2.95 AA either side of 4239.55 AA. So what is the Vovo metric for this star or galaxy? 0.11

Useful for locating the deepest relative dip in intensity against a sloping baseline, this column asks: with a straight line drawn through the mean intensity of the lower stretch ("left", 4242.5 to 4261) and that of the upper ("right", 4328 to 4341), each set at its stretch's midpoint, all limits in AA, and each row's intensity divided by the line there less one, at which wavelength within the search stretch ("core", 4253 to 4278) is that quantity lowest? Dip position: 4268.44 AA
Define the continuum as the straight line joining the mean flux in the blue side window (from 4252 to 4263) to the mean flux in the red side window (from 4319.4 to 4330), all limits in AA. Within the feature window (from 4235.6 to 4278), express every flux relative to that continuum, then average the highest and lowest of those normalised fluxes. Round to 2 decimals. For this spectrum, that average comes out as 0.98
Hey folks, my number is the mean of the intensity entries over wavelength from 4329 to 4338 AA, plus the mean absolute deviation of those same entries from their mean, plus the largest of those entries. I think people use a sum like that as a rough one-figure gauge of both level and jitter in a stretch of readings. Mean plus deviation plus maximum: 3.0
